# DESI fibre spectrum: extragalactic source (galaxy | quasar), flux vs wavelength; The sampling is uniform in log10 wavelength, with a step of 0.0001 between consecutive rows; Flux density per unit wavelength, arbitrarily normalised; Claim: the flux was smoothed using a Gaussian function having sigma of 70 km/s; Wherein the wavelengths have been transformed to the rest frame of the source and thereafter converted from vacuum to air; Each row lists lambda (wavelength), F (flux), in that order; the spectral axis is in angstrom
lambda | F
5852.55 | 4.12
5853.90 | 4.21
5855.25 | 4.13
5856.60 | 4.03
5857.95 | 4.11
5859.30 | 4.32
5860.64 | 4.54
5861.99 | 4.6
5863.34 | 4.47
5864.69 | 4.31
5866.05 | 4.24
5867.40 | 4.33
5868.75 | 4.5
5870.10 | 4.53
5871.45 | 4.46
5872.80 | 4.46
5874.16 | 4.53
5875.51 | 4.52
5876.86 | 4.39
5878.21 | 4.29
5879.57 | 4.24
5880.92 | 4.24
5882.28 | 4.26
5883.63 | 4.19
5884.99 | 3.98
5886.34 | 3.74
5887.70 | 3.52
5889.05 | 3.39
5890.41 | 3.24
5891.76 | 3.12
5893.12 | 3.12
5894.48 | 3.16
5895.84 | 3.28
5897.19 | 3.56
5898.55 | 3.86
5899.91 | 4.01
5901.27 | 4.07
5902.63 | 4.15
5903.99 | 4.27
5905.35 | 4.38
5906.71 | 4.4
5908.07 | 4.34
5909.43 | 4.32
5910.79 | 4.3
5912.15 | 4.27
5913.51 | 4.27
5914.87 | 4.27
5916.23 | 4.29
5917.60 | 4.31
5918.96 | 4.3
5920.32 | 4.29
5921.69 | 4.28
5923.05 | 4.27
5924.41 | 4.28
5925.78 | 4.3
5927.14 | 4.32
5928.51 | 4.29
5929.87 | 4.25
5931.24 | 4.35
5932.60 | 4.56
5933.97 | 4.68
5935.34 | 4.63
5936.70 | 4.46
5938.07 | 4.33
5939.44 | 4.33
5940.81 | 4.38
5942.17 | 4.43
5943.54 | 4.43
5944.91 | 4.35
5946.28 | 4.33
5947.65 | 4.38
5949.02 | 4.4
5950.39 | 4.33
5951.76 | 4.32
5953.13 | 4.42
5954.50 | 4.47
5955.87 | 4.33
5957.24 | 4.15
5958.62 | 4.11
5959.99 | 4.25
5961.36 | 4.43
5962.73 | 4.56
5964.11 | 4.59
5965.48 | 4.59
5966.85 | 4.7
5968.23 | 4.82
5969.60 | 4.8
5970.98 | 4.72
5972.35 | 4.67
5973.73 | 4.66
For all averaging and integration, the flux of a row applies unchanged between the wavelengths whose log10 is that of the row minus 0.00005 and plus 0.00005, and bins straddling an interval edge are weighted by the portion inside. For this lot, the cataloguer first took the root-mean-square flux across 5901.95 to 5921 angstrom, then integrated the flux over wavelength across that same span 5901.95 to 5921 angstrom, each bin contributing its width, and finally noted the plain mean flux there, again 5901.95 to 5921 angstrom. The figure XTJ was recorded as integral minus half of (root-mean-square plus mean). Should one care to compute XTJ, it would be 77.6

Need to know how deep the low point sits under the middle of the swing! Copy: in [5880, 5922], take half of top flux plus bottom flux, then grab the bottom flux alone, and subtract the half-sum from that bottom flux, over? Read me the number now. -0.64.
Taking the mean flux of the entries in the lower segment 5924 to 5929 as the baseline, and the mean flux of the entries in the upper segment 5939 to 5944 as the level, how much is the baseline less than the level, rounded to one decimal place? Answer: 0.1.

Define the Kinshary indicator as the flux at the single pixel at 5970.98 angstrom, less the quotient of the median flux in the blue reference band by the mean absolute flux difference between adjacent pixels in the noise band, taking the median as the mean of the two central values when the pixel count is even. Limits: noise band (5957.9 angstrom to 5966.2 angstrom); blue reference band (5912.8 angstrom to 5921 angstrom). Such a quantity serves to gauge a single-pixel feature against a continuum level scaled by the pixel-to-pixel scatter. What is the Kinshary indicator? -40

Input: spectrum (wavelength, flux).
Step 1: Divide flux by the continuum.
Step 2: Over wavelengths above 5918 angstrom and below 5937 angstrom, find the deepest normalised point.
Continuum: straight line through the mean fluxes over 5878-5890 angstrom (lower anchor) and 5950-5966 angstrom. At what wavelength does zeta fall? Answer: 5929.87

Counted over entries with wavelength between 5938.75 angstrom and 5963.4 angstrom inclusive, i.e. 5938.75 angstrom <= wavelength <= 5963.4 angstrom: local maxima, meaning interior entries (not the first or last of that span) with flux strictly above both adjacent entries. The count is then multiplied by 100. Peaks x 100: 200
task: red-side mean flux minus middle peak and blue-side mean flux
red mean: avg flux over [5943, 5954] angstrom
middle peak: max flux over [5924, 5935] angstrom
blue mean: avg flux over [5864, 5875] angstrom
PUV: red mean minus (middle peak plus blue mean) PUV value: -4.73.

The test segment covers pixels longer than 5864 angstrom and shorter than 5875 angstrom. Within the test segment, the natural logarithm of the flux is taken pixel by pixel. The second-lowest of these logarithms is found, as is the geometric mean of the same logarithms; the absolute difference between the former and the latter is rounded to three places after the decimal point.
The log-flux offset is 0.025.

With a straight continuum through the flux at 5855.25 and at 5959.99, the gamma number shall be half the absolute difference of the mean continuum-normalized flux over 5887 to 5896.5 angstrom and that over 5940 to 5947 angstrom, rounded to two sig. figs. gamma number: 0.13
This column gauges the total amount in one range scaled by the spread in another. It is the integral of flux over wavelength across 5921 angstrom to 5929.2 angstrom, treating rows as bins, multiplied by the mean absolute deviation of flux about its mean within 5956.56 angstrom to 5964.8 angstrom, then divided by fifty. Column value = 0.13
